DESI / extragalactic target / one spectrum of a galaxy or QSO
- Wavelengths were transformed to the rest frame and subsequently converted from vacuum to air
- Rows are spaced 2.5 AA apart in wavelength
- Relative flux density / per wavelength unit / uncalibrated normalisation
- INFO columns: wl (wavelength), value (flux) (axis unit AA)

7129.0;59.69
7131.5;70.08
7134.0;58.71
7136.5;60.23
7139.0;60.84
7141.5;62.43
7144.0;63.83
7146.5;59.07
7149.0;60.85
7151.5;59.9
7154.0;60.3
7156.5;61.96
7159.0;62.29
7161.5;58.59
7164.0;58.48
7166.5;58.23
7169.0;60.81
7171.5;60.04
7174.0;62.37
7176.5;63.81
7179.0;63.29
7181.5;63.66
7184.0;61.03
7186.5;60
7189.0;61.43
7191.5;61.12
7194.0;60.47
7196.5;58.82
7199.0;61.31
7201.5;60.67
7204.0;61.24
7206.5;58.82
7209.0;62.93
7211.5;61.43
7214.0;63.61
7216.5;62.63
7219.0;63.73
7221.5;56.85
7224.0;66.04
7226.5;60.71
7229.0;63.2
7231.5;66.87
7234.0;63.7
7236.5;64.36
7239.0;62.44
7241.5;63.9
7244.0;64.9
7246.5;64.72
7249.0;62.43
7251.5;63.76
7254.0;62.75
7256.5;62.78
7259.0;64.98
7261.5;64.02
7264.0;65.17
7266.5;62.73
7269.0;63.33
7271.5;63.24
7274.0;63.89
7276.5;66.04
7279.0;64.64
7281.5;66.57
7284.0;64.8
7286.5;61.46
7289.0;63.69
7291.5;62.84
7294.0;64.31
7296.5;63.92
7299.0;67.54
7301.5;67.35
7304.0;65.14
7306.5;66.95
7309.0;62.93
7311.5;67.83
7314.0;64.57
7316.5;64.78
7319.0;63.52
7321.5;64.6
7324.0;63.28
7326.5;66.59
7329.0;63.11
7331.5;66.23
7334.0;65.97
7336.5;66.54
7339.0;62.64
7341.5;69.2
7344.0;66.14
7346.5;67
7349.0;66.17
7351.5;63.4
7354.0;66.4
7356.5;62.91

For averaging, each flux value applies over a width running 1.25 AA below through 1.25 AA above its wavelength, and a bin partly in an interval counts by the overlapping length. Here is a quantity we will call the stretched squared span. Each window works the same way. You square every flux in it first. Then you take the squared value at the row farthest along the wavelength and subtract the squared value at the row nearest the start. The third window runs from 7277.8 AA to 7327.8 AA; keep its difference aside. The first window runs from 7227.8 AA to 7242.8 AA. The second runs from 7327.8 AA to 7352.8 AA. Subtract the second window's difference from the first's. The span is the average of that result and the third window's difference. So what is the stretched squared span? 154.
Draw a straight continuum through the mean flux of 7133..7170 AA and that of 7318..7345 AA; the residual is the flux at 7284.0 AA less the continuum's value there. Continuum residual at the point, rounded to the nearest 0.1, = 0.8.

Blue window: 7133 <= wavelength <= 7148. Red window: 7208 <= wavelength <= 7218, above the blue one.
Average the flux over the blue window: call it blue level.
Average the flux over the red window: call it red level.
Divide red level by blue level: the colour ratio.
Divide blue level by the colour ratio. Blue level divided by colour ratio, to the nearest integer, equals 59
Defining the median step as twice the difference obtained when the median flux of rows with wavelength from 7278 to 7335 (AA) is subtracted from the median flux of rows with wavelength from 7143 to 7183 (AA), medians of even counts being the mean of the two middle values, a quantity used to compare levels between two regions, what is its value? -7.6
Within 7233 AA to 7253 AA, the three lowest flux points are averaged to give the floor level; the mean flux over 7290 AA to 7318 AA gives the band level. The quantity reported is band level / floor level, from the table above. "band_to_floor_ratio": 1.04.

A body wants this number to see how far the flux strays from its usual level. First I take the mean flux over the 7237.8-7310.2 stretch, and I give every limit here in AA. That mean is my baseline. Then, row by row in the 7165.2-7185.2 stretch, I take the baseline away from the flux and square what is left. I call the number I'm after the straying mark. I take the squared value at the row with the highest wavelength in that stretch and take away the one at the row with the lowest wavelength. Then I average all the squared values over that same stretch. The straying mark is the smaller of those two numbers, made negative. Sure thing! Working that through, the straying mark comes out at 26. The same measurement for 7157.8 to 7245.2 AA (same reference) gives 3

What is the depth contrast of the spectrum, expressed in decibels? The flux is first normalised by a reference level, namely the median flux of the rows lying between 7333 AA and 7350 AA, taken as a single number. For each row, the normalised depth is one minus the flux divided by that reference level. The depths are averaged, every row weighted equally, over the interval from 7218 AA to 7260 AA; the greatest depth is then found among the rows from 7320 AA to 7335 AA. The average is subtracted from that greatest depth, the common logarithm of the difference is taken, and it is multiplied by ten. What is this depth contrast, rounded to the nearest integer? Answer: -23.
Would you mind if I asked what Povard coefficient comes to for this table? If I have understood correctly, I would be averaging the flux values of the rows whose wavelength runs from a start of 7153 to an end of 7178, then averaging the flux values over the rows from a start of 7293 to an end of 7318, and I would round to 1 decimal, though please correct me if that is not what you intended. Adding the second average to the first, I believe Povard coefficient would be 126.2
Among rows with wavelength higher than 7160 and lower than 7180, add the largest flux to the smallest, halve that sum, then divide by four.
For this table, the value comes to 15.3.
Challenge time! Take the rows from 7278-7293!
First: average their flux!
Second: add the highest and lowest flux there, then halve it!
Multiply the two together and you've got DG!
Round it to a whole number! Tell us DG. 4097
